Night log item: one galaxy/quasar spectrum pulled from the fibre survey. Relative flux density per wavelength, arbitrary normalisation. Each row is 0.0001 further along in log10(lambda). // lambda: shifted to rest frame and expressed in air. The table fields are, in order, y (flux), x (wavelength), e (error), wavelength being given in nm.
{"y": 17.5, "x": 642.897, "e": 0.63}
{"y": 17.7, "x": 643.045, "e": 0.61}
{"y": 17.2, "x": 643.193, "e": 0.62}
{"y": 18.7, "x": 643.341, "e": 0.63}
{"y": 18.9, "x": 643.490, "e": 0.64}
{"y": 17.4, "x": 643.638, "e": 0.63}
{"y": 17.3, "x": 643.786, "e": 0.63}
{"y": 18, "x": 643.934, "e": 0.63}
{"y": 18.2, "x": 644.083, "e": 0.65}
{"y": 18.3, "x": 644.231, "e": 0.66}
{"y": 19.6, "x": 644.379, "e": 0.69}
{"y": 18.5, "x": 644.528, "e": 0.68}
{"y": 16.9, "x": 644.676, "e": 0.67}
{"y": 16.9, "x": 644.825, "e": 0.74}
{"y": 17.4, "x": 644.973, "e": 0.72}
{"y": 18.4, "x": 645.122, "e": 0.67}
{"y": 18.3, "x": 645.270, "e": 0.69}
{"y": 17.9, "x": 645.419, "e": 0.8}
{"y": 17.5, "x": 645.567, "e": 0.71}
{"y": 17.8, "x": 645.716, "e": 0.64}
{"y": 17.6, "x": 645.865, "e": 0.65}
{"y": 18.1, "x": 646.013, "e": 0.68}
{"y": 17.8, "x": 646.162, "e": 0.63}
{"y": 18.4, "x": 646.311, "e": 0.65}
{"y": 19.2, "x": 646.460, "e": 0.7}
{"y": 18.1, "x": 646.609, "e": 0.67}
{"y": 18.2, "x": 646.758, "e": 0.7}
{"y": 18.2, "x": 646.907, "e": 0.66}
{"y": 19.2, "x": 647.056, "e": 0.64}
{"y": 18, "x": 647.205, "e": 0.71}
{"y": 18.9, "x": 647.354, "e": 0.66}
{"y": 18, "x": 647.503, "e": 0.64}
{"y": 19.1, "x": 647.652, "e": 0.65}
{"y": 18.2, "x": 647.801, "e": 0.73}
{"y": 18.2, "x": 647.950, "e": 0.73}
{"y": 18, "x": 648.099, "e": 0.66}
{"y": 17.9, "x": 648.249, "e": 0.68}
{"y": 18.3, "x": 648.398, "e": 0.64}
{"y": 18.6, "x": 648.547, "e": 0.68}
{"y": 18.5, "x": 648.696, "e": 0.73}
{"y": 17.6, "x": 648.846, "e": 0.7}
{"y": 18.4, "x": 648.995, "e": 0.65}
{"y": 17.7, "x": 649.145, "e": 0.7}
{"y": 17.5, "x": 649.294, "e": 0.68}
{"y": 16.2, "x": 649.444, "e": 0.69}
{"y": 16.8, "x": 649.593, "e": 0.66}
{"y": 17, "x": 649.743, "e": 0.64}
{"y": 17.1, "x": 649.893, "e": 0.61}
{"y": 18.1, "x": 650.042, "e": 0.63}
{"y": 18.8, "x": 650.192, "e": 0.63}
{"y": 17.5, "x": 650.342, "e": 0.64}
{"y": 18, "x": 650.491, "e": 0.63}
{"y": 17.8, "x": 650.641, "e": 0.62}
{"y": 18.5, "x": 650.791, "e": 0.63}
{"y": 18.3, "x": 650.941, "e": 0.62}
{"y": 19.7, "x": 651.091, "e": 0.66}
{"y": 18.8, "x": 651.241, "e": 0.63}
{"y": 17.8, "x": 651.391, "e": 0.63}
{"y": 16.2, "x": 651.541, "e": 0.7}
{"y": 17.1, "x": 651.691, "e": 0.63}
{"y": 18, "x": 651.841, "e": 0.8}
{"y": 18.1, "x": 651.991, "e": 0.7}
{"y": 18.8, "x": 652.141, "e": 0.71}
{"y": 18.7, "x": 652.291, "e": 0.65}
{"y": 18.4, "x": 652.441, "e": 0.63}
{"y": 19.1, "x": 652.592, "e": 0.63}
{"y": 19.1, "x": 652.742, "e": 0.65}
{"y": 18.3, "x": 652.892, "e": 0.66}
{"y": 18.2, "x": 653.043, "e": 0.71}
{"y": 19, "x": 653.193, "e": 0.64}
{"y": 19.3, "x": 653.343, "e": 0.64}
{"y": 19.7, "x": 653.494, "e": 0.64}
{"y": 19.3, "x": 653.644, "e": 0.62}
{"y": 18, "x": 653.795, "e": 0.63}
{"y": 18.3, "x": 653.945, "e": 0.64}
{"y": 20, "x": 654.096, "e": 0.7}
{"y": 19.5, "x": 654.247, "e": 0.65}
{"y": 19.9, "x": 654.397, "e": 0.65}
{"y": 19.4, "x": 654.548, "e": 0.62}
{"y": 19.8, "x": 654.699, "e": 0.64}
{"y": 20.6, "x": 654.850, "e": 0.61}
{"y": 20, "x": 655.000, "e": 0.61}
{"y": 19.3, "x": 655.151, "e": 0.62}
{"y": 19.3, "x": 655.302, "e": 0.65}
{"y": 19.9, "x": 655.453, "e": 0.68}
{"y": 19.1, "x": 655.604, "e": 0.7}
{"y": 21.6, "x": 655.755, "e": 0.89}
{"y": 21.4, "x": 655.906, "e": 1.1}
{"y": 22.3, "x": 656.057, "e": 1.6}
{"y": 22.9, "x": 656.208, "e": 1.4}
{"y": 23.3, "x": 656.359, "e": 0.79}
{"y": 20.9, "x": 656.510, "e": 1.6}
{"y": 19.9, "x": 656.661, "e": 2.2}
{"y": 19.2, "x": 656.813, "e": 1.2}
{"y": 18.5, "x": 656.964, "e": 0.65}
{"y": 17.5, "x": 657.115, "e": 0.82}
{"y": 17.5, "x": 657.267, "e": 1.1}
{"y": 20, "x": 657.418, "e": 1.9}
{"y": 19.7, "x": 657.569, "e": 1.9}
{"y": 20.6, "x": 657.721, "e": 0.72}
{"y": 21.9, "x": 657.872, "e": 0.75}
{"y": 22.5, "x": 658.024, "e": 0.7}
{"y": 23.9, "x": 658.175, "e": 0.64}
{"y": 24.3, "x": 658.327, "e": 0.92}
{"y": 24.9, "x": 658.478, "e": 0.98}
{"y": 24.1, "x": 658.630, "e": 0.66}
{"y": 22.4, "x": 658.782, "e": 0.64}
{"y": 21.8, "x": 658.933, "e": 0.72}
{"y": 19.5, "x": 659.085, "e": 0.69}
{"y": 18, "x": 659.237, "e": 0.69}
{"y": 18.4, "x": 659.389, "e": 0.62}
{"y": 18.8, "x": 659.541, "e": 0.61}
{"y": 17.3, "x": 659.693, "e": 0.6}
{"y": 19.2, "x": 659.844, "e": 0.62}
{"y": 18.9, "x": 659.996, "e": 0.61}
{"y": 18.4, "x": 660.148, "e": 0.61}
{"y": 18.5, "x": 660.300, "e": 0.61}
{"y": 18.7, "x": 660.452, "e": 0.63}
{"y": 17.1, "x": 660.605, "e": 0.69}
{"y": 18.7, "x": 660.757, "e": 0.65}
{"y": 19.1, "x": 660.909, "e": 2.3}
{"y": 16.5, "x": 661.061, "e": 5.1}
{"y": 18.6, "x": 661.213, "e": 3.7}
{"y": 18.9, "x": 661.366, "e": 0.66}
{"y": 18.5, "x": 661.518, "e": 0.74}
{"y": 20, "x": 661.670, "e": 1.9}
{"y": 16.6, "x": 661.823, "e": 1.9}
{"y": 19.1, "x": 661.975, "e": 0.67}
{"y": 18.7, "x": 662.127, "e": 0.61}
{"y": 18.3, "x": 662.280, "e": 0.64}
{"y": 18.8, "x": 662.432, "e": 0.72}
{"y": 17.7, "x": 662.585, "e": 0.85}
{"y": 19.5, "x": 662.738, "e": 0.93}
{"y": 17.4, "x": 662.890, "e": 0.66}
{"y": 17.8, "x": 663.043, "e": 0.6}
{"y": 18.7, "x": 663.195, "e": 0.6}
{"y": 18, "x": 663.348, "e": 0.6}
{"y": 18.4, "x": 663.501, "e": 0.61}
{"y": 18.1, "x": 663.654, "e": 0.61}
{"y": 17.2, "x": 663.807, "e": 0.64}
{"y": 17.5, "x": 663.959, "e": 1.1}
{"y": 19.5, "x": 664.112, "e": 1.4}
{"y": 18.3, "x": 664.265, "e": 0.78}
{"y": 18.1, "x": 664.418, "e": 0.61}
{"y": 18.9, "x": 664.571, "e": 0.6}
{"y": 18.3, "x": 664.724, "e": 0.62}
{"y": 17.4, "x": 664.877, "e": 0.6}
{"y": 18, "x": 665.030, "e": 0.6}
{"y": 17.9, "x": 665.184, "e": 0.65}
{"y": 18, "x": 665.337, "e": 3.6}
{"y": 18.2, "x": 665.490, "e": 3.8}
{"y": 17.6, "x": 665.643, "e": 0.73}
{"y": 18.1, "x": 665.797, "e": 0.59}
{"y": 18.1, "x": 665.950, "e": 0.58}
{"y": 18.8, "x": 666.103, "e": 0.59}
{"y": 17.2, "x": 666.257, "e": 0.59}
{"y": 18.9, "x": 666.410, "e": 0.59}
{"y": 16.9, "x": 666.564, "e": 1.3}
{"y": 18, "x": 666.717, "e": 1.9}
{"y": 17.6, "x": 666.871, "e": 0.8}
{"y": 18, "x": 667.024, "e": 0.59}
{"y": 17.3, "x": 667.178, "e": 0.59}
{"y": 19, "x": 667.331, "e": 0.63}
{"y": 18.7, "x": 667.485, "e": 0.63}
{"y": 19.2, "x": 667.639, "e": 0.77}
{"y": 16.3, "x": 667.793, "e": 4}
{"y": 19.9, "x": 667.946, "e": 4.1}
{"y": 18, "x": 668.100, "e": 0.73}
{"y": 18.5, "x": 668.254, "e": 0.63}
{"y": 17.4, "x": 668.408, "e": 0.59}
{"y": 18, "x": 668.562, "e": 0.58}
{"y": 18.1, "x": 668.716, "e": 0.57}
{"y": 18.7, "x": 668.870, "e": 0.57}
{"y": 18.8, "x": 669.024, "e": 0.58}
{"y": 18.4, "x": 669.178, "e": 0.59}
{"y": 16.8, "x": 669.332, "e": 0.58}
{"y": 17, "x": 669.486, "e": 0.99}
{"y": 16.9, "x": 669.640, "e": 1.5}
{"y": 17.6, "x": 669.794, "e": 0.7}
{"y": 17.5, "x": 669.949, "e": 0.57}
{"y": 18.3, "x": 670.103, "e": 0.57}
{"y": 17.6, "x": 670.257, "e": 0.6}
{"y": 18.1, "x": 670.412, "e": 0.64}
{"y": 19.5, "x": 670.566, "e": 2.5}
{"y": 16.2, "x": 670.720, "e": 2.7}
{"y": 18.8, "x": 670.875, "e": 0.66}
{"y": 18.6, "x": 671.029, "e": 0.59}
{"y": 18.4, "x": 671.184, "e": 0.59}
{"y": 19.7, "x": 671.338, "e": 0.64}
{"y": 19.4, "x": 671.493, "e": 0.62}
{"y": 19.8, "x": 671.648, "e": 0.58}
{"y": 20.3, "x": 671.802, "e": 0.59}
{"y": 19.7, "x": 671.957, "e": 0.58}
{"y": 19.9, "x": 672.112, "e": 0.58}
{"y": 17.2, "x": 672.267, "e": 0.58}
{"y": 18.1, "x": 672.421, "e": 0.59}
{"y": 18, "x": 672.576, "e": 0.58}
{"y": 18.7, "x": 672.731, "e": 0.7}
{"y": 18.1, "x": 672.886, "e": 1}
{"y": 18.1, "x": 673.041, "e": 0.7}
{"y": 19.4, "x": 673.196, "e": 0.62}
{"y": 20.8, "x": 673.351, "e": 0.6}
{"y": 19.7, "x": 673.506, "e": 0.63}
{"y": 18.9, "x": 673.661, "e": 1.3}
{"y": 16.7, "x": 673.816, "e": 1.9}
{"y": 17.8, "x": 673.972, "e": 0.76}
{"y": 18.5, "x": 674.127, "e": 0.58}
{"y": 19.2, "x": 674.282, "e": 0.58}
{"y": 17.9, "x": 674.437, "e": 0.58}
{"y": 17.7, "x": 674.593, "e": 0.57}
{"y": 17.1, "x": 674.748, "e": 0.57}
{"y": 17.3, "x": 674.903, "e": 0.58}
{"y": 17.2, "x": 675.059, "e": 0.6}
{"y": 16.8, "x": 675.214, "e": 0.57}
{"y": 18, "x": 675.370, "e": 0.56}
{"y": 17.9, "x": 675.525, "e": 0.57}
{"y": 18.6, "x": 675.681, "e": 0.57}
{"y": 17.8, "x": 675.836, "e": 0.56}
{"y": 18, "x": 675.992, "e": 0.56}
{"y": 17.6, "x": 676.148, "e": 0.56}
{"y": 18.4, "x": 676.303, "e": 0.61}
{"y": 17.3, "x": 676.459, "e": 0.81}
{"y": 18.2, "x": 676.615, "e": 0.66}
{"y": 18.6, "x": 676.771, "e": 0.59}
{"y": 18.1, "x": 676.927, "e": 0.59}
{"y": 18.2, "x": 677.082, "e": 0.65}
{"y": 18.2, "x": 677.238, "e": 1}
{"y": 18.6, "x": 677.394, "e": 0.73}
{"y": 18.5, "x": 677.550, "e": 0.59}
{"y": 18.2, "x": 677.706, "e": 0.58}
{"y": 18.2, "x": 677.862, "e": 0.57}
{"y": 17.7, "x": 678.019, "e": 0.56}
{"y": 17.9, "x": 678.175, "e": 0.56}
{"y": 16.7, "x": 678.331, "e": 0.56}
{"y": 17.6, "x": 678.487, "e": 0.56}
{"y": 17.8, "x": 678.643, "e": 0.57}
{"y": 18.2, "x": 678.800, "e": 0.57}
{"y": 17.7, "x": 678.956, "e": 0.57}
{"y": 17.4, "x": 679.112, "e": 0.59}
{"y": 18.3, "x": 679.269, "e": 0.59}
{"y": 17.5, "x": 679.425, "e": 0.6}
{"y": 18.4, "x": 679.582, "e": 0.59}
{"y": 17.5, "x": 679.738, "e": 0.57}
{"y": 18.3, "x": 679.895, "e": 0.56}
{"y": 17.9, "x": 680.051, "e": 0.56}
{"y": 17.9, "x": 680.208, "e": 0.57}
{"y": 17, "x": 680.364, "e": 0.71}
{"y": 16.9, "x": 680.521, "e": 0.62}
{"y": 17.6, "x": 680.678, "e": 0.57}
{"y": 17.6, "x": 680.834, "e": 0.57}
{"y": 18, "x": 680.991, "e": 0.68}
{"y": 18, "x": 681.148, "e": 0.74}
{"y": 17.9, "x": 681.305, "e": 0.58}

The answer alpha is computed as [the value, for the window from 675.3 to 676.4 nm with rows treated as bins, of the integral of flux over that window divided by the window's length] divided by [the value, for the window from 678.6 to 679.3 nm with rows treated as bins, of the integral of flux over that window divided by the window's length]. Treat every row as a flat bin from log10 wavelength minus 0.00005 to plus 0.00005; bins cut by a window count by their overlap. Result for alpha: 1.01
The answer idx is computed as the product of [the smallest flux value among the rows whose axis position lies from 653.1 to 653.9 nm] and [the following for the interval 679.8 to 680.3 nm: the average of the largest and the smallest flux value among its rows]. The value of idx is 326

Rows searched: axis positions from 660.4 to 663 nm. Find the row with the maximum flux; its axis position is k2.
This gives 661.670 nm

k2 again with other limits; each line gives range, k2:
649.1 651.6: 651.091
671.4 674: 673.351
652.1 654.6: 654.096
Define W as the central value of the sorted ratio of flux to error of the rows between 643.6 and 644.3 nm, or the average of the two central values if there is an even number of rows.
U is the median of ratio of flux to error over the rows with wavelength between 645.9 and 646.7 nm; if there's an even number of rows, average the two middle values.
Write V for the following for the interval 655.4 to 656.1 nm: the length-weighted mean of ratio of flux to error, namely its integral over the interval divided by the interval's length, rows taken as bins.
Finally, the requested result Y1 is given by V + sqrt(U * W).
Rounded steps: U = 27.4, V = 23.0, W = 27.7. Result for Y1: 51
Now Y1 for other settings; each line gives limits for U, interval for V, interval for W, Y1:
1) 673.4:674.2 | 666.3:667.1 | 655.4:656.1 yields 46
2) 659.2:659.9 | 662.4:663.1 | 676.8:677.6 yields 53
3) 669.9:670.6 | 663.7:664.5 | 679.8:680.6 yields 53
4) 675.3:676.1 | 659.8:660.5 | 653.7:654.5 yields 61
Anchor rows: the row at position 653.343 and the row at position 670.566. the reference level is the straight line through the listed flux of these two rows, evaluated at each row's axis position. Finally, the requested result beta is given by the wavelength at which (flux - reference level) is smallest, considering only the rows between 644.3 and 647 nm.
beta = 644.825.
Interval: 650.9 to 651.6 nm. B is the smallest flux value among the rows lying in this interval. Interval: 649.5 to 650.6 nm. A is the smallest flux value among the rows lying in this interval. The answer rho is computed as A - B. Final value 0.6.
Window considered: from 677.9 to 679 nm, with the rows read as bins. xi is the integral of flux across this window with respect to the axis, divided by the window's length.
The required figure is 17.7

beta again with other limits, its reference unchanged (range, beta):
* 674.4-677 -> 675.214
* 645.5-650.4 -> 649.444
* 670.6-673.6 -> 670.720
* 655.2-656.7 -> 655.604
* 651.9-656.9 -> 653.795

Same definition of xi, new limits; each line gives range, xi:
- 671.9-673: 18.5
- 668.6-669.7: 17.8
